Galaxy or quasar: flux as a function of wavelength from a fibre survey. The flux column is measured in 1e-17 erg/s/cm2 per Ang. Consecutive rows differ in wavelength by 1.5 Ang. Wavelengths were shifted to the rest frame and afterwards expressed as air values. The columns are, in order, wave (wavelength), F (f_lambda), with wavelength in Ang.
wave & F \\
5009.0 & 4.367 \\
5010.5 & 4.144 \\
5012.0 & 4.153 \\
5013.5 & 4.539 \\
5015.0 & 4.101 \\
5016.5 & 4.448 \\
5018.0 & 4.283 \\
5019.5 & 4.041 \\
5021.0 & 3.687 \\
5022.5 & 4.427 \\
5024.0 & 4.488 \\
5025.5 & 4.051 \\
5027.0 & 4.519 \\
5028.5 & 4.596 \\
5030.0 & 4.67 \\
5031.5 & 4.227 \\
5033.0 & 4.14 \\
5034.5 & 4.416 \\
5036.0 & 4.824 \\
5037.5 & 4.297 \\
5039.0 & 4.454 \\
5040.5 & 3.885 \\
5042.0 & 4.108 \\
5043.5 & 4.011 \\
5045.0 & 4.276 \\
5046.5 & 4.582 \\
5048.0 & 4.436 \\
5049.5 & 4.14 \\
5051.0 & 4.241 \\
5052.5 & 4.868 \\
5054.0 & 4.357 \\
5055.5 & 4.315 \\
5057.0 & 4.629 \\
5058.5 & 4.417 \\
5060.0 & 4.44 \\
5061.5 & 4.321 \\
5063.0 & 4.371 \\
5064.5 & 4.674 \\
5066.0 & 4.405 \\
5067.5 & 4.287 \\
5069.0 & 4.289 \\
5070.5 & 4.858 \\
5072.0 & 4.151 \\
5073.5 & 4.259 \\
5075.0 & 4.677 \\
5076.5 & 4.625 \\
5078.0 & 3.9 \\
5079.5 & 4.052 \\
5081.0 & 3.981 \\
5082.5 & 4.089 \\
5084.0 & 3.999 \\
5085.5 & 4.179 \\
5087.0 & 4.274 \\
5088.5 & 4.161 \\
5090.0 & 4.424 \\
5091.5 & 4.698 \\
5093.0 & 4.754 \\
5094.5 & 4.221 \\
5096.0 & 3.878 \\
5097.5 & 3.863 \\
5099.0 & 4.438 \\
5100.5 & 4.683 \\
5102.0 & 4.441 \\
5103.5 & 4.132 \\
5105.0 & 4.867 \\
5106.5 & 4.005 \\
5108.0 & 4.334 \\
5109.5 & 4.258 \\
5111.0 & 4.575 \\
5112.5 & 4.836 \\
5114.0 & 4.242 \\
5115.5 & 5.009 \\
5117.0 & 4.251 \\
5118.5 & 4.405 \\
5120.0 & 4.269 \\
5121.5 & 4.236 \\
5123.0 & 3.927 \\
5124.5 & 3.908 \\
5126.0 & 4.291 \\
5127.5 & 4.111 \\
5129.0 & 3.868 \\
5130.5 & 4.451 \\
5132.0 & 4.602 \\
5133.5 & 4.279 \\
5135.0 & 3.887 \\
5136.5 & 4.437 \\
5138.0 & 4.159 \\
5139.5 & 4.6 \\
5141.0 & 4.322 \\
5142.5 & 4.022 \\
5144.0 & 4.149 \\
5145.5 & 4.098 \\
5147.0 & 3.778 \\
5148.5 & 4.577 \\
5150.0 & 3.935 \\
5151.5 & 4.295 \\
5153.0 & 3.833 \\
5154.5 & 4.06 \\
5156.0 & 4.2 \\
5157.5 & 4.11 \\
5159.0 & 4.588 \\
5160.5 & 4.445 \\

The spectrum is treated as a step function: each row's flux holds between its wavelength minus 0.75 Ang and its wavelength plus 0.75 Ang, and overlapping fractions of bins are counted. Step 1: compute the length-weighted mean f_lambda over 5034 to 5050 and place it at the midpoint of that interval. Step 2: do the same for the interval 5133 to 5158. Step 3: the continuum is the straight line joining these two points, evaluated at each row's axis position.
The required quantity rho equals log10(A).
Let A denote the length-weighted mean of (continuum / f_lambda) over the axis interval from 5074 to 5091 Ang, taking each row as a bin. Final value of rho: 0.005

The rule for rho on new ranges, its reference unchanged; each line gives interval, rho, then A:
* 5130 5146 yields -0.009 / 0.98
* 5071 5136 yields -0.005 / 0.99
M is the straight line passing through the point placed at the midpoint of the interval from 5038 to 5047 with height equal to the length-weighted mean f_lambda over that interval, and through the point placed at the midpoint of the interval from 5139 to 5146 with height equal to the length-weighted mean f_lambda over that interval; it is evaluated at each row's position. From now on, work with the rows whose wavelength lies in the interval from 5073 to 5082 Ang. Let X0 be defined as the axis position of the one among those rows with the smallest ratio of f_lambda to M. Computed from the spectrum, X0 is 5078.0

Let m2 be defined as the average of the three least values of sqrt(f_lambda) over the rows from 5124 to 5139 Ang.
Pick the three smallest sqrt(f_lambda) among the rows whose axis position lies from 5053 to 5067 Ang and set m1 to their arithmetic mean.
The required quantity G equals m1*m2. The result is 4.10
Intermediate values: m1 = 2.08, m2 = 1.97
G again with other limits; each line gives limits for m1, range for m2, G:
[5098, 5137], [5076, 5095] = 3.92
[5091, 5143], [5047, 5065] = 4.05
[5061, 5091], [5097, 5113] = 3.98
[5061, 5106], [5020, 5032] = 3.93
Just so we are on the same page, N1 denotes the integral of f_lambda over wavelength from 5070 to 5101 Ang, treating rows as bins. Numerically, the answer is 133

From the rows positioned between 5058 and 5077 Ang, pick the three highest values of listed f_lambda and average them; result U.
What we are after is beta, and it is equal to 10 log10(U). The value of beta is 6.75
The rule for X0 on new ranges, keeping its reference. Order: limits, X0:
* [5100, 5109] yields 5106.5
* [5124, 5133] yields 5129.0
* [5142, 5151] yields 5147.0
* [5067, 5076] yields 5072.0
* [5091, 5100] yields 5097.5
